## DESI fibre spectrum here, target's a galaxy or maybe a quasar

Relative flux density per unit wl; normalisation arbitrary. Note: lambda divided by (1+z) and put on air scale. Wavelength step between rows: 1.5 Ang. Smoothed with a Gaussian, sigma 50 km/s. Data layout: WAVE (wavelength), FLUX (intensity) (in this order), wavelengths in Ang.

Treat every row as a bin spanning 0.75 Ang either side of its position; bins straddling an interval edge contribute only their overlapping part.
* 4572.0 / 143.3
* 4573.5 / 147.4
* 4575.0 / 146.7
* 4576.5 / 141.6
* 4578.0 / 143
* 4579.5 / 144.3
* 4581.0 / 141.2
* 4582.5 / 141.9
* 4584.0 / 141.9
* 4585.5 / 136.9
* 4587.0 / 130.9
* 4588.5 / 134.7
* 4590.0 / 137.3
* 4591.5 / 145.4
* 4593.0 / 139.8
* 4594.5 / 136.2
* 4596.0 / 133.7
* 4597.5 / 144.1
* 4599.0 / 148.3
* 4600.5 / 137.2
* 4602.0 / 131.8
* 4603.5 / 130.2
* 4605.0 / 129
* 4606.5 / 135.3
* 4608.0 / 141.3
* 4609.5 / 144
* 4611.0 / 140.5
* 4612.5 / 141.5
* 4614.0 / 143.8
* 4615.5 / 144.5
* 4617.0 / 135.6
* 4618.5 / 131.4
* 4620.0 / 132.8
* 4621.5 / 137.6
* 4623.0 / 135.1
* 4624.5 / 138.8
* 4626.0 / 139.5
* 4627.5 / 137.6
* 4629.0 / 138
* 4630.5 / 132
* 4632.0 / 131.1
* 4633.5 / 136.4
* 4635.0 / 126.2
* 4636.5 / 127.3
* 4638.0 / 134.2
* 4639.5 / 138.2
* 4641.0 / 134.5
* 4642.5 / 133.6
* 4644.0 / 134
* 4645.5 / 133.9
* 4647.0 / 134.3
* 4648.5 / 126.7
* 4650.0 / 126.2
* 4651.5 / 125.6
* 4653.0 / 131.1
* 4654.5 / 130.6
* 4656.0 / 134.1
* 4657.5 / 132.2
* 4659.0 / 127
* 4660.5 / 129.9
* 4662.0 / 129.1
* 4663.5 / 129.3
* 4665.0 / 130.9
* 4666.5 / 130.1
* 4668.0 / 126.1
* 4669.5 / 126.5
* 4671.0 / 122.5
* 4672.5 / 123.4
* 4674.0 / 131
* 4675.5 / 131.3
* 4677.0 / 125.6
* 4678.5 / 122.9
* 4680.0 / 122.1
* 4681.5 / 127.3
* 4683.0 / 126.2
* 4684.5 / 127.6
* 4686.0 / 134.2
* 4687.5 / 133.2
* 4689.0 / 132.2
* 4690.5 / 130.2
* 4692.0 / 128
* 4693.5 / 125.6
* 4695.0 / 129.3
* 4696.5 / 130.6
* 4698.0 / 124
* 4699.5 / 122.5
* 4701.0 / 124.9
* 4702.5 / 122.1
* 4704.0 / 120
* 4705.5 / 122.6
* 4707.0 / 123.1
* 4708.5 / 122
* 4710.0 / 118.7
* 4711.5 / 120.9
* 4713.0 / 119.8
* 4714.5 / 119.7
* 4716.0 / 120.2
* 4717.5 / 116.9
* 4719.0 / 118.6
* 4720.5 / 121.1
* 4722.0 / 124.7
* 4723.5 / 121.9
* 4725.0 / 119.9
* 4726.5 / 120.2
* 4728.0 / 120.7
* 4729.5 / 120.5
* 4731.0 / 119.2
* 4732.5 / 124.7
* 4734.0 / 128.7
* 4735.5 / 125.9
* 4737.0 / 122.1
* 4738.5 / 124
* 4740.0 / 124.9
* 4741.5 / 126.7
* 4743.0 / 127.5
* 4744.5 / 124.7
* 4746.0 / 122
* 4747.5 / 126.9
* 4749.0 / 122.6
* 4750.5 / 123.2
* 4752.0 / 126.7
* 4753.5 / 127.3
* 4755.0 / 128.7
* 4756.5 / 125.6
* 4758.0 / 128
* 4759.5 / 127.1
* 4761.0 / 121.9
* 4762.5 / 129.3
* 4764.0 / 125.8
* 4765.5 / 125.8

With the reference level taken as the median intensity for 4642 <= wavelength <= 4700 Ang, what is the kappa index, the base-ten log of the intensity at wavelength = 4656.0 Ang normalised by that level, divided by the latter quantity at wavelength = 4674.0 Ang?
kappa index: 2.8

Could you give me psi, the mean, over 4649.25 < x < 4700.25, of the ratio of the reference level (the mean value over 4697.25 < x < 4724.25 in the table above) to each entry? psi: 0.95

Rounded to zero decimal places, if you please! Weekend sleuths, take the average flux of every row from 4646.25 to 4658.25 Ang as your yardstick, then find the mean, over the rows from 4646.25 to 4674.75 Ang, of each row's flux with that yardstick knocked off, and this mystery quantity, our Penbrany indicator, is -1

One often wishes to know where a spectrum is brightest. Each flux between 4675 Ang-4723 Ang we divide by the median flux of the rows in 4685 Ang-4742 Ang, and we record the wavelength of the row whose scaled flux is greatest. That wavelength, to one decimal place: 4686.0 Ang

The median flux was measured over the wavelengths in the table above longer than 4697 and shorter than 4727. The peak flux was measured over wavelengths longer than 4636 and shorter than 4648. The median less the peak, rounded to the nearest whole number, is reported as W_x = -17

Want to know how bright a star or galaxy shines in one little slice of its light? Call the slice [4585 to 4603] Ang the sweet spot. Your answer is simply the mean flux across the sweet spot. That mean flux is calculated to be 138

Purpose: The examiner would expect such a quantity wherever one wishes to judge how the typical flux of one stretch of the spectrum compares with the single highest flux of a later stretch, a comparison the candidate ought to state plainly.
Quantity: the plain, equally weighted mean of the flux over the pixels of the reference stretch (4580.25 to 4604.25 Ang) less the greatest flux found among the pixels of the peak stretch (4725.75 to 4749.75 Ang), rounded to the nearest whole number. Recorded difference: 10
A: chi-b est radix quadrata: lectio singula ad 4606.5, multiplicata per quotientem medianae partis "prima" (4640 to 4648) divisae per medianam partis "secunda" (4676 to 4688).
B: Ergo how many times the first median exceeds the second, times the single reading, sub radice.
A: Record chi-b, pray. 12.0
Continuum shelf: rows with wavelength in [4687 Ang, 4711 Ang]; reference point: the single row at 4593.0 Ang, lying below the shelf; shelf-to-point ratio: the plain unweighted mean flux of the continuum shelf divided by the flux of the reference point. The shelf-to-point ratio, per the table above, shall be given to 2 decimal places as 0.90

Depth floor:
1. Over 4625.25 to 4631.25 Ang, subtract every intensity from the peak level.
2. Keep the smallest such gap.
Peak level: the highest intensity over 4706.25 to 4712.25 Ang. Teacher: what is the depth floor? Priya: -16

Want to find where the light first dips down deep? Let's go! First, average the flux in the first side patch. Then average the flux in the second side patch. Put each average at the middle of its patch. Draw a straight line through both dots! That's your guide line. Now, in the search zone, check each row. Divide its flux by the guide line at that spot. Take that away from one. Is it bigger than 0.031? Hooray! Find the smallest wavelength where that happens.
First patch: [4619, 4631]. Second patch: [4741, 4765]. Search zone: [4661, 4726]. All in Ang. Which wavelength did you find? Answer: 4662.0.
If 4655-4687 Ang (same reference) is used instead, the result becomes 4659.0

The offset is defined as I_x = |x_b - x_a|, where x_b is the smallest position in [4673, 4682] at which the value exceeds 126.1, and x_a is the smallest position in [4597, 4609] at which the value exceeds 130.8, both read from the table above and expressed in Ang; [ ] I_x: 76.5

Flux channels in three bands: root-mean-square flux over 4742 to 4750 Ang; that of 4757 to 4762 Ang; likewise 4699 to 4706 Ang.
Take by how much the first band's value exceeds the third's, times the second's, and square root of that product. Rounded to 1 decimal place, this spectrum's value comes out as 17.1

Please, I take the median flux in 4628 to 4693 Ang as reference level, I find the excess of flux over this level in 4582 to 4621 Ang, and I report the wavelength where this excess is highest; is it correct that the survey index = 4599.0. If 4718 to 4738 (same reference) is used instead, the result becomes 4734.0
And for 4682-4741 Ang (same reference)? 4686.0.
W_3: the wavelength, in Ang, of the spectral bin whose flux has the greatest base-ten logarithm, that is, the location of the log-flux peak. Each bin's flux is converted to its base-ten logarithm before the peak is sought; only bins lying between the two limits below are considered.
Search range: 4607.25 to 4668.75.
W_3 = 4615.5 Ang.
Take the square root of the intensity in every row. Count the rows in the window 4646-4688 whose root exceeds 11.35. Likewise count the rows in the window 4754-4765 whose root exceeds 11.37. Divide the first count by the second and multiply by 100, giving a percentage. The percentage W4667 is 1400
